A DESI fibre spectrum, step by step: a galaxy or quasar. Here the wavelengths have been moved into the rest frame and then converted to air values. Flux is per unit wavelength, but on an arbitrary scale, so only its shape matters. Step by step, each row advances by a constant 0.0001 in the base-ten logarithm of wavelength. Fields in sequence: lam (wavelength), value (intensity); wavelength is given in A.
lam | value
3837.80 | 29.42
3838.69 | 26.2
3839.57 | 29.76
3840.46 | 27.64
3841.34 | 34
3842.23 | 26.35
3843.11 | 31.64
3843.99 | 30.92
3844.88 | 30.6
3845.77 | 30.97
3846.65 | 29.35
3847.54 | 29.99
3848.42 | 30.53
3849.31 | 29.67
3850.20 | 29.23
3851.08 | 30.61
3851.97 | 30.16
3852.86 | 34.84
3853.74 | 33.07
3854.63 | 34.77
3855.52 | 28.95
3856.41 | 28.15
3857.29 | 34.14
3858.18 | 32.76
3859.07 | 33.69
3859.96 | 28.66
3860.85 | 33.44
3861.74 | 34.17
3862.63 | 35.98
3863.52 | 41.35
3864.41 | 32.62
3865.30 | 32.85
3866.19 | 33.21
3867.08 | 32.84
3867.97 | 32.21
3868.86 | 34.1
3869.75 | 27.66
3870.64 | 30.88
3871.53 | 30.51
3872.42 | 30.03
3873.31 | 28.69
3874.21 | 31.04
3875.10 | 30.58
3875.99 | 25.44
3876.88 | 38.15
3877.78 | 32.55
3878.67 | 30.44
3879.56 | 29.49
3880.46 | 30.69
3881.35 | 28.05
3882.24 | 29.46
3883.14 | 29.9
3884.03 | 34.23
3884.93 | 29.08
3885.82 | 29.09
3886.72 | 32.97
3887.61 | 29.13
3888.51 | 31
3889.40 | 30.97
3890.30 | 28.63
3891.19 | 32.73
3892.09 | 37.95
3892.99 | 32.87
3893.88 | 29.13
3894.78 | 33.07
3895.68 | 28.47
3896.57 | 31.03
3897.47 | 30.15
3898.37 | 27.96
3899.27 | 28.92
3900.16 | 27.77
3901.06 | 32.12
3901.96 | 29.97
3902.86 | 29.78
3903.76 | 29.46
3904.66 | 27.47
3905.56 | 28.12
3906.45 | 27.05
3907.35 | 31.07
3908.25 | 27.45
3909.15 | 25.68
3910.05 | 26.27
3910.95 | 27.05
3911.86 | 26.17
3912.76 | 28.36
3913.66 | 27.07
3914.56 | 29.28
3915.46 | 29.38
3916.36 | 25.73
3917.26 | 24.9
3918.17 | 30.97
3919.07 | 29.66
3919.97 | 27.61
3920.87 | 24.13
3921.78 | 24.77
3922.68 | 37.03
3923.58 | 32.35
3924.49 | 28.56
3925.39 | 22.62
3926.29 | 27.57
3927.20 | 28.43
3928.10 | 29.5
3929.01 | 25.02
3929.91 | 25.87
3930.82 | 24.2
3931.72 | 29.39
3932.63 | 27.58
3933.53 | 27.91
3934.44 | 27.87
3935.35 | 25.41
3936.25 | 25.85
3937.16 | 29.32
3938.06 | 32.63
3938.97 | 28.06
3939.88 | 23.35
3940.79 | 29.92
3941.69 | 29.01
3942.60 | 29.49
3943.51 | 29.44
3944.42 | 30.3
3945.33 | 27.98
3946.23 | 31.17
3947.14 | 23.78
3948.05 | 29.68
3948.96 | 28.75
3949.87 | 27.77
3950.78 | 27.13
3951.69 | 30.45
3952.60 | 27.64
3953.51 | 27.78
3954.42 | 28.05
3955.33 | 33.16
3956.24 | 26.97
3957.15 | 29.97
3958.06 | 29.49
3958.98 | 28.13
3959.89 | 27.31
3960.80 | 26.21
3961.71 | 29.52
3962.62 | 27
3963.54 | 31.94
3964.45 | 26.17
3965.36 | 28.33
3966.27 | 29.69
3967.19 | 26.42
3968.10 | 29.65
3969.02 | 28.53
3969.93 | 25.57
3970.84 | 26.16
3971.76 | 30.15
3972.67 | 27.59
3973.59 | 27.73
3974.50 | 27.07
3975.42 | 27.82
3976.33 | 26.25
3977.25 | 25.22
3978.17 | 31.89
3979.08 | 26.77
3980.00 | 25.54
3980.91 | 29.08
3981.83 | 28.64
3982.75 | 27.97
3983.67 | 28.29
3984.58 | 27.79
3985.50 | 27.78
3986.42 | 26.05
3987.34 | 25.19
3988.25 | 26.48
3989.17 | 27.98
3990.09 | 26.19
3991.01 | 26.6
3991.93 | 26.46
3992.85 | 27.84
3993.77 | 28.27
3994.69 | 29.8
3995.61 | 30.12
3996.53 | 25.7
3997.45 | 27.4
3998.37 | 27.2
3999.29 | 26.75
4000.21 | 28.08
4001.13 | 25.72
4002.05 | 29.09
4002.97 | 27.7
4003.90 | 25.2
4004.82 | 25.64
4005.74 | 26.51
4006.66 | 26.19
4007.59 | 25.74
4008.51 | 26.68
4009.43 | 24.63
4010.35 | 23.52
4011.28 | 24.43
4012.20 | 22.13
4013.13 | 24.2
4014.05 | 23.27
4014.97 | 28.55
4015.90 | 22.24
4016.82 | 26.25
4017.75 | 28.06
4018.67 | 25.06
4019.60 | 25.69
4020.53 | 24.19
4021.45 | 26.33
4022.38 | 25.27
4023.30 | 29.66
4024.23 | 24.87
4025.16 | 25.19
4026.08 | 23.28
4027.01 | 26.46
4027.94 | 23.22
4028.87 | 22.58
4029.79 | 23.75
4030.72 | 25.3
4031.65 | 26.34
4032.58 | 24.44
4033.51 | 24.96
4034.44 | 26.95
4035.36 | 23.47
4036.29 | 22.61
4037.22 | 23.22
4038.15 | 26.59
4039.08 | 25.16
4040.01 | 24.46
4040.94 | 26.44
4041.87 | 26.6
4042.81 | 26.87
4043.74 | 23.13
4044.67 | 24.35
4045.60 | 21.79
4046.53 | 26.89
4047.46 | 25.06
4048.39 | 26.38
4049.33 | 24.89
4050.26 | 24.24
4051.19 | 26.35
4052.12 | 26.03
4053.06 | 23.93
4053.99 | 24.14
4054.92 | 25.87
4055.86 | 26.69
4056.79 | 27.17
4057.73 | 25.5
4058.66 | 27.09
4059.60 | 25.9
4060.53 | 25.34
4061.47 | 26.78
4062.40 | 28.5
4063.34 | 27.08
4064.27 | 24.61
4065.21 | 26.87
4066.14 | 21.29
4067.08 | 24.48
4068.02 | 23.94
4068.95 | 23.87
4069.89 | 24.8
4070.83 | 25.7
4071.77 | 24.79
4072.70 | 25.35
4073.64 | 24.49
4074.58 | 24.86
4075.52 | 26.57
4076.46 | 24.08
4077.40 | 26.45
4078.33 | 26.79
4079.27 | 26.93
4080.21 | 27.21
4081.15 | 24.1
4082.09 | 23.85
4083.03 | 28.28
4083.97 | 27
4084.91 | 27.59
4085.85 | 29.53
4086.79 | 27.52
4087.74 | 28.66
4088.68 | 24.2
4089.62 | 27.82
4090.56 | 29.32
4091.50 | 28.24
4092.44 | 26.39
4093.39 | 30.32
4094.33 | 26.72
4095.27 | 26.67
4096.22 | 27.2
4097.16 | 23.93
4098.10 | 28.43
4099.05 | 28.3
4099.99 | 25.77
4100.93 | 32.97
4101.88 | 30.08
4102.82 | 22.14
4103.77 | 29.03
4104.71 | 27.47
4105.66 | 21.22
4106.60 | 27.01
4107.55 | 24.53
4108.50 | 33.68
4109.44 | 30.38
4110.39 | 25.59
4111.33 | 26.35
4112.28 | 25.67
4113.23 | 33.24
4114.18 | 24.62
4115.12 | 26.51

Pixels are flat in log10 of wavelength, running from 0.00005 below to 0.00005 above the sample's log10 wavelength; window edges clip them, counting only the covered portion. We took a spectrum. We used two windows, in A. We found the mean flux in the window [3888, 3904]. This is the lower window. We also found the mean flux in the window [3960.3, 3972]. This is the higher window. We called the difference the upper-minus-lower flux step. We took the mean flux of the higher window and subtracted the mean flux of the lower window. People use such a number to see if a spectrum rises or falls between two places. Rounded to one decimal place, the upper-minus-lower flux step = -2.6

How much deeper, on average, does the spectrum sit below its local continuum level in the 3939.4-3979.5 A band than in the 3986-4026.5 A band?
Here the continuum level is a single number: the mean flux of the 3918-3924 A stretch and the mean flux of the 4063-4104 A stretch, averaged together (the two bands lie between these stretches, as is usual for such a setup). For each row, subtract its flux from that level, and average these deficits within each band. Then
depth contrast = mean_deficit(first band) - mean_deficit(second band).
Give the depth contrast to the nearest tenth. -2.1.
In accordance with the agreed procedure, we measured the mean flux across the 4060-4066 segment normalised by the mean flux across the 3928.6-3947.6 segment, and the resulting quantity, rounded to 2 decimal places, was 0.95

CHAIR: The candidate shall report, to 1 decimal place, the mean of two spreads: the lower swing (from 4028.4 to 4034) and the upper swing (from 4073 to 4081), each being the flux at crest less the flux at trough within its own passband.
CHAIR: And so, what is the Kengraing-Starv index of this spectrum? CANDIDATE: 3.4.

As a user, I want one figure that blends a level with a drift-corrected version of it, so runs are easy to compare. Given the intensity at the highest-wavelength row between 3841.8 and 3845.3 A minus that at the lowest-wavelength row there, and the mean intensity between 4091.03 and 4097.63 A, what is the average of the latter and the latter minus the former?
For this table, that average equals 24.9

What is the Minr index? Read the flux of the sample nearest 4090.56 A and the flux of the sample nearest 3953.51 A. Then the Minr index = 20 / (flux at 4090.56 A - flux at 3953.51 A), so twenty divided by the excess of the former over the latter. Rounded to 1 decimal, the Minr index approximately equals 13.0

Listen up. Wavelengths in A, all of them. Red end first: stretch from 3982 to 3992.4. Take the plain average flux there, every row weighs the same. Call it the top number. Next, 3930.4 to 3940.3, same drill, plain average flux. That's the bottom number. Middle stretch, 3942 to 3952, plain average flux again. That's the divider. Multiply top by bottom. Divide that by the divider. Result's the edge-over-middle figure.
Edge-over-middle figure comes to 26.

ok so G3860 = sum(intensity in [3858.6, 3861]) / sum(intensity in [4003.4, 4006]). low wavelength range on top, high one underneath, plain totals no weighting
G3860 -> 1.24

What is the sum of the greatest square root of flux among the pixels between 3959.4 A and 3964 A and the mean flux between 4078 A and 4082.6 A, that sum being 31.4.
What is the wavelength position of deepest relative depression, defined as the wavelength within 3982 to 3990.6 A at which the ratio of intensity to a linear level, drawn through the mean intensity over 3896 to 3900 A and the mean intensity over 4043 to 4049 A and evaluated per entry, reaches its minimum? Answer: 3987.34 A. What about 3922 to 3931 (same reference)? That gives 3925.39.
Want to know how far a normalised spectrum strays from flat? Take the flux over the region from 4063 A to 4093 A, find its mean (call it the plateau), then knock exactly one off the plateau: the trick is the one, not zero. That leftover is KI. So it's 25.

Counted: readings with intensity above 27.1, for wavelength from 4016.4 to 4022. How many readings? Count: 1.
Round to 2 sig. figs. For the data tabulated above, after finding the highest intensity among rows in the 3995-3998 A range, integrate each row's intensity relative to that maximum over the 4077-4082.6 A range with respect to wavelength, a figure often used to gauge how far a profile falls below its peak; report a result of -24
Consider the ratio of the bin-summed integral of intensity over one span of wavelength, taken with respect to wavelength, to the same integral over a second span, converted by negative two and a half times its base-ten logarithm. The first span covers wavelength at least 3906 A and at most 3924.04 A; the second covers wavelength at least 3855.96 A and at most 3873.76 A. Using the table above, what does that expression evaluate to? 0.140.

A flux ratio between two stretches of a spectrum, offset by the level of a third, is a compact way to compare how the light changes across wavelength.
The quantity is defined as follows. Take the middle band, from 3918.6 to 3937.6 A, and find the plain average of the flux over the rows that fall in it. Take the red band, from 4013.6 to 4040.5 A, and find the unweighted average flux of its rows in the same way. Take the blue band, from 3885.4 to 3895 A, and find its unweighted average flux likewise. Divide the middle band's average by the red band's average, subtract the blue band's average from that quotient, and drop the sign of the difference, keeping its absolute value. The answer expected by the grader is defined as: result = 30.5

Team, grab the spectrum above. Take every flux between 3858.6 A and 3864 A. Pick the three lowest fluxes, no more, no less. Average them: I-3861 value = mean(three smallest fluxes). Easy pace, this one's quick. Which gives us 32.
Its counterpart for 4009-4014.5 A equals 23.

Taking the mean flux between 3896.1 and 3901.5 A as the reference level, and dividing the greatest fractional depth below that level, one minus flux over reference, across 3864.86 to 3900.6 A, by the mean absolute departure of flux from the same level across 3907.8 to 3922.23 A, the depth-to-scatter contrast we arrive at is 0.053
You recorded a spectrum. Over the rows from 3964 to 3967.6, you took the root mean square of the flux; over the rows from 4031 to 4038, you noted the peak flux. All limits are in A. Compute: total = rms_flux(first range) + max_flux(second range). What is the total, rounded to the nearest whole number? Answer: 55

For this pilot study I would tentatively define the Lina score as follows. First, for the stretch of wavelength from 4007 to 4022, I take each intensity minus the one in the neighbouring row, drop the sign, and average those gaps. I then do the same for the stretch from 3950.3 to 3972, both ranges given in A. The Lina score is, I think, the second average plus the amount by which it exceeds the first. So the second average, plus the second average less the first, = 2.9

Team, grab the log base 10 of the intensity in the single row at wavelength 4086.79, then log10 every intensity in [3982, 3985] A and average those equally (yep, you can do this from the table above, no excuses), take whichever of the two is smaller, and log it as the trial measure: 1.440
